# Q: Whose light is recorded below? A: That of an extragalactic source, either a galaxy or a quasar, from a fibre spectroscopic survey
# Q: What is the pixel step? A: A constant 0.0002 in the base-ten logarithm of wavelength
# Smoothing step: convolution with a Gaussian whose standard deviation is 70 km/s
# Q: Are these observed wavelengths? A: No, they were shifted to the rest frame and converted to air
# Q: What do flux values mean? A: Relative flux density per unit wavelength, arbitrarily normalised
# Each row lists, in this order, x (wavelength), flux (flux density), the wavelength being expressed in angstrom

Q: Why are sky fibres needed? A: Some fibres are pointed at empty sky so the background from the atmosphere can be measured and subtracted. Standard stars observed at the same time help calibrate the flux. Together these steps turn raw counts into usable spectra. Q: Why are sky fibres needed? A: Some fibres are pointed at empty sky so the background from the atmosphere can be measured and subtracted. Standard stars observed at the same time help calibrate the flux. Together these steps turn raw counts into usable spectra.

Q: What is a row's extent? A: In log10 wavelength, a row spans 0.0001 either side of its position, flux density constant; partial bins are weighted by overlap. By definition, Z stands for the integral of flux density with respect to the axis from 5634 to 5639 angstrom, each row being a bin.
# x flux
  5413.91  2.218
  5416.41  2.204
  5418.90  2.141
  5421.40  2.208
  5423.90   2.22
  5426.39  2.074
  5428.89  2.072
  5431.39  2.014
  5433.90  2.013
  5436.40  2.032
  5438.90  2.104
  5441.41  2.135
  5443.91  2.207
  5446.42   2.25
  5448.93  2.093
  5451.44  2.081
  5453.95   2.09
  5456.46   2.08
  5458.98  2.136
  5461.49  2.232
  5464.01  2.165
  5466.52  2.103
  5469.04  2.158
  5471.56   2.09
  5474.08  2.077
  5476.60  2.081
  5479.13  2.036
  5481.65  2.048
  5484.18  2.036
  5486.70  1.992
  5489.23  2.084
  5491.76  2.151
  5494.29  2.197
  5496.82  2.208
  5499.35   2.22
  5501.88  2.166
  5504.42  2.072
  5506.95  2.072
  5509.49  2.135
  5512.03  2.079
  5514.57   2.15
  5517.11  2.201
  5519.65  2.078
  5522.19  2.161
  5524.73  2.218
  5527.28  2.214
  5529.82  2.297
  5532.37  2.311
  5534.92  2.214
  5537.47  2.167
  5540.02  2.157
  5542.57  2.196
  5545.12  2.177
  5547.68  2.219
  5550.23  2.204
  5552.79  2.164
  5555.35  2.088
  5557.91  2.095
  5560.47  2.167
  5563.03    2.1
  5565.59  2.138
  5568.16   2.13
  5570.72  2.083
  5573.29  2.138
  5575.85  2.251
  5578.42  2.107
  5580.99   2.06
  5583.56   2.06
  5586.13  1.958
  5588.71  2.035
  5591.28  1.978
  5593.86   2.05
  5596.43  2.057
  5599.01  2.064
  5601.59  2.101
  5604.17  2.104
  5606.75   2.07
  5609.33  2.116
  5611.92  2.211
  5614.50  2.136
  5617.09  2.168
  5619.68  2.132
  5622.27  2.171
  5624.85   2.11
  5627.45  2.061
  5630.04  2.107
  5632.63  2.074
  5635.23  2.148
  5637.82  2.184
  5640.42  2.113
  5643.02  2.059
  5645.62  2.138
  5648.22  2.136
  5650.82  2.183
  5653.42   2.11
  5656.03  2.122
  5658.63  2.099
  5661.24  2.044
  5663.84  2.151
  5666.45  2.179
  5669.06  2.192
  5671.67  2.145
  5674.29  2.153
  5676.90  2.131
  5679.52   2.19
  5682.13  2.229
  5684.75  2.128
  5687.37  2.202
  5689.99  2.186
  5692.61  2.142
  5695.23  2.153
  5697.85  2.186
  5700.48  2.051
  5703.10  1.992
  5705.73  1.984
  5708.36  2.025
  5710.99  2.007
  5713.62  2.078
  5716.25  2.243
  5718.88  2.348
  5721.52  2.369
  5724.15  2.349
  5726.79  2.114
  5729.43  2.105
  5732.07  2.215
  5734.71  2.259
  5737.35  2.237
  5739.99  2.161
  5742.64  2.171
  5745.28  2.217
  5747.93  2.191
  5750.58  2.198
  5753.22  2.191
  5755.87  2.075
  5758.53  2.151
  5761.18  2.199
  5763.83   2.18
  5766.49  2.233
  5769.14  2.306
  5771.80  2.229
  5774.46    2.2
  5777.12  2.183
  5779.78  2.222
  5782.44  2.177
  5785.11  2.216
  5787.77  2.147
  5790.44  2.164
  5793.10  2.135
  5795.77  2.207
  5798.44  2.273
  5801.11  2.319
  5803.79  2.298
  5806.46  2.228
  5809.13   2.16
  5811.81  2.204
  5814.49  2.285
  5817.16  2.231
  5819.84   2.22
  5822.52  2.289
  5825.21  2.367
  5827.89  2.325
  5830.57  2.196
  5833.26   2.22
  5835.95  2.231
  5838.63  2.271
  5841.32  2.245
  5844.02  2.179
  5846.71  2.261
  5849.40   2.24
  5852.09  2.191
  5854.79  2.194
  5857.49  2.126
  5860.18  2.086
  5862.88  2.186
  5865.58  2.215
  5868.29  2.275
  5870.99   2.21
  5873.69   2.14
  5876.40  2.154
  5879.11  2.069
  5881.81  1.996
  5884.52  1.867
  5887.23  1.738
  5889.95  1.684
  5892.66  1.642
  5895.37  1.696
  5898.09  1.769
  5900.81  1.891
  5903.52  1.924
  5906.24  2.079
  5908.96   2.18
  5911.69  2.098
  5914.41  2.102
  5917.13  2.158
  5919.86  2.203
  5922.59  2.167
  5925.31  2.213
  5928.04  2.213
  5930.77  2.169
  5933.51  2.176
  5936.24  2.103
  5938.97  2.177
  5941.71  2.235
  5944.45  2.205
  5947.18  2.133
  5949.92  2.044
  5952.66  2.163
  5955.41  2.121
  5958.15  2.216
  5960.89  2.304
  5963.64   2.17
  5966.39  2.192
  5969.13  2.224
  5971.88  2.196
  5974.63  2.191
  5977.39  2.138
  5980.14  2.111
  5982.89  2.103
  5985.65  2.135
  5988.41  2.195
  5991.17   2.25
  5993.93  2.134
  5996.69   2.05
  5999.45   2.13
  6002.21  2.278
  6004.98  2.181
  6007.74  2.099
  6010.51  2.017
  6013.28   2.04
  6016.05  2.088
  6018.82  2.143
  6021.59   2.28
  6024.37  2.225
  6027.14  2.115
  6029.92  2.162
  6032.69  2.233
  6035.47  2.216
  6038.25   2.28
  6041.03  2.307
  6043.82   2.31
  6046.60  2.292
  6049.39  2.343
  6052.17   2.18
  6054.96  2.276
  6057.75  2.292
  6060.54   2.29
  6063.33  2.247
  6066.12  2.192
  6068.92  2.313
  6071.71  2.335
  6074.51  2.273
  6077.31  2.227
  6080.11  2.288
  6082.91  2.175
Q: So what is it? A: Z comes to 10.8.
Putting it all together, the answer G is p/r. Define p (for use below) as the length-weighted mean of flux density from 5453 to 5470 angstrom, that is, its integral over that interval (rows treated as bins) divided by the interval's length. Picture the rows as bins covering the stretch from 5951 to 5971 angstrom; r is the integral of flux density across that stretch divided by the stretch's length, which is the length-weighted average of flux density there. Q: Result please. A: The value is 0.97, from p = 2.138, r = 2.20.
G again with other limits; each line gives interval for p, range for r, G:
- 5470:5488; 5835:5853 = 0.92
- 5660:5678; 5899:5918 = 1.04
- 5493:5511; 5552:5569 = 1.01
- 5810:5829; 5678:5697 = 1.04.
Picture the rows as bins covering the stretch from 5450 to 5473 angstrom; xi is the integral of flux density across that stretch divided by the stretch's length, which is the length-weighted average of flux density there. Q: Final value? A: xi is 2.13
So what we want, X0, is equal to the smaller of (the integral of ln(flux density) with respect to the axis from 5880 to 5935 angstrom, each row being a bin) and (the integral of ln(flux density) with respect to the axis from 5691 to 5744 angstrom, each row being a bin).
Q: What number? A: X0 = 37.8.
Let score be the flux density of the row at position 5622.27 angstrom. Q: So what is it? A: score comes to 2.171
